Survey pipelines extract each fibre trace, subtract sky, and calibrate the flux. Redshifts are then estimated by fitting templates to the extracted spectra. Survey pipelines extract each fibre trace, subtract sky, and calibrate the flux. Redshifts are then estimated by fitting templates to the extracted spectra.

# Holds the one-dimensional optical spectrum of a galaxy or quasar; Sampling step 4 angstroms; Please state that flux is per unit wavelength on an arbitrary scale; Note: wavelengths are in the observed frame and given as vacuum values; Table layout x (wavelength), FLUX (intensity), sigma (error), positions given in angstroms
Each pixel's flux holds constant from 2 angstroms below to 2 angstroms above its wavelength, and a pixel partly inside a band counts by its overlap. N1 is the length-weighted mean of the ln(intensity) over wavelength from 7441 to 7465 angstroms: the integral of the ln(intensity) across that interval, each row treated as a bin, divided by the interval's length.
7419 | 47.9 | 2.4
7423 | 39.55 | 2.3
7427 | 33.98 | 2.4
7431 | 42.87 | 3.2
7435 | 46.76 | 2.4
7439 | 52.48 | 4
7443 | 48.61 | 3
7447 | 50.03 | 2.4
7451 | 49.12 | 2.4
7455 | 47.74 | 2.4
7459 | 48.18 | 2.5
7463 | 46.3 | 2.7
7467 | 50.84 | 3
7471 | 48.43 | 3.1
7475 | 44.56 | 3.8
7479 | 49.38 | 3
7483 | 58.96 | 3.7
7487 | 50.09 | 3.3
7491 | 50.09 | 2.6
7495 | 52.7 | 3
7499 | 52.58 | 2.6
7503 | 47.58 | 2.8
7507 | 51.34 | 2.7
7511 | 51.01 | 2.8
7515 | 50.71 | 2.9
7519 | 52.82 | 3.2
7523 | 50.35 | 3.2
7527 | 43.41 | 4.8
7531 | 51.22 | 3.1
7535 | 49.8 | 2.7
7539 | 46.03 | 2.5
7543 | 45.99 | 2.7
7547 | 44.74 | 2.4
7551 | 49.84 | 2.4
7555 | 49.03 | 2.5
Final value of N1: 3.88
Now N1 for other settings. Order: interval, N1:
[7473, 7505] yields 3.92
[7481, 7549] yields 3.91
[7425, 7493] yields 3.87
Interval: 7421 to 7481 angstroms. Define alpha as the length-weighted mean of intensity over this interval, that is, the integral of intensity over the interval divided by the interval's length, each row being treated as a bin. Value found 46.6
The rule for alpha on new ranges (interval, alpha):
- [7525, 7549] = 46.9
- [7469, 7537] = 50.3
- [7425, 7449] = 45.8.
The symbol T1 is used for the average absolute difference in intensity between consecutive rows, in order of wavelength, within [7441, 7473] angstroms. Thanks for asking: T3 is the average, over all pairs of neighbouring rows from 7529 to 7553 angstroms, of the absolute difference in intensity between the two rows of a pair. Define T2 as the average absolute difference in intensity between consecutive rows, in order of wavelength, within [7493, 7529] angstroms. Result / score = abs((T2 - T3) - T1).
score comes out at 1.5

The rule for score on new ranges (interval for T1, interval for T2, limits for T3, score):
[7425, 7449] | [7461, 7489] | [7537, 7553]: 1.2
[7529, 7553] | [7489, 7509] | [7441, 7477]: 1.5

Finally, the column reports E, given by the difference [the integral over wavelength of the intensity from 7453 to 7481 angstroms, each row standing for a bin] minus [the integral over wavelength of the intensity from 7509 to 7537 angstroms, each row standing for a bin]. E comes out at -56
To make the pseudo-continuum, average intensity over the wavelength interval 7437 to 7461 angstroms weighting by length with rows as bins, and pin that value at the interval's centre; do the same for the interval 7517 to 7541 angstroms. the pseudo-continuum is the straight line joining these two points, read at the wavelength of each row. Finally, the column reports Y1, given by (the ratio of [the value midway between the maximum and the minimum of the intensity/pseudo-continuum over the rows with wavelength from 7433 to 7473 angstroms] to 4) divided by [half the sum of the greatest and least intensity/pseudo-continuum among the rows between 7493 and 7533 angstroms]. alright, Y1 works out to 0.255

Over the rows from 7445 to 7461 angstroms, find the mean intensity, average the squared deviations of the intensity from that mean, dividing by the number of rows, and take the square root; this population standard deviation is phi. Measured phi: 0.9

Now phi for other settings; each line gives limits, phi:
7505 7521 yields 0.8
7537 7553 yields 1.9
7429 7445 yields 3.5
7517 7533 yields 3.6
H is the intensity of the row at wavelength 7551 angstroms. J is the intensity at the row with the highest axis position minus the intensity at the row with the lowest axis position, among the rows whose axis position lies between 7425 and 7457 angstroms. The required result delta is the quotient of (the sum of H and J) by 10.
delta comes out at 6.4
